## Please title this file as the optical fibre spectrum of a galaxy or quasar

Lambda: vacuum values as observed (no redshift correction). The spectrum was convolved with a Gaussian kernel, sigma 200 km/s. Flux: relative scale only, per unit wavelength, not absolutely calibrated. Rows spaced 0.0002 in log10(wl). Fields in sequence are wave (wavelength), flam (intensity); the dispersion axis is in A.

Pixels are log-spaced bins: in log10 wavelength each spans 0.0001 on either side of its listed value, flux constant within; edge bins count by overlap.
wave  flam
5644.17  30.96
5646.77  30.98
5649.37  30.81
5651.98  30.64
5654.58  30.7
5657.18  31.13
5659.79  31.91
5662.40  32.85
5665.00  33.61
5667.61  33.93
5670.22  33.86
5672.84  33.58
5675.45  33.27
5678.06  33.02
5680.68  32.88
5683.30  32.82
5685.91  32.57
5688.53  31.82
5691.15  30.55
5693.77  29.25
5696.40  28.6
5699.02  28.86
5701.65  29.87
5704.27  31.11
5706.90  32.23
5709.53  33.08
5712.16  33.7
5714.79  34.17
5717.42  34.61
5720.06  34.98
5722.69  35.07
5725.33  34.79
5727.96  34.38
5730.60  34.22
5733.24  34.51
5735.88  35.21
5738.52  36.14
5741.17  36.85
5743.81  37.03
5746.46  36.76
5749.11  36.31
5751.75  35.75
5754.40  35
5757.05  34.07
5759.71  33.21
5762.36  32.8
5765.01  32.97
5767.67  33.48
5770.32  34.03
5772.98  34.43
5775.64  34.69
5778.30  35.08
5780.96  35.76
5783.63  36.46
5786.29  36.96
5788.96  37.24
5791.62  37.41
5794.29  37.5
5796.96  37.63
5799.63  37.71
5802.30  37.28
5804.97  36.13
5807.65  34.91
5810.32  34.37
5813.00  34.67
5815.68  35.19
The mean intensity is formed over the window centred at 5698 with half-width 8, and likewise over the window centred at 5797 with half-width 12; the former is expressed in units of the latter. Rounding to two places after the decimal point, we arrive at 0.80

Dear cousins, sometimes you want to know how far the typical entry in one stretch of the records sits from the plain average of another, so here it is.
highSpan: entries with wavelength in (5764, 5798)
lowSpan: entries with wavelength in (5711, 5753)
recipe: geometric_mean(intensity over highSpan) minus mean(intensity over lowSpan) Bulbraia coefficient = 0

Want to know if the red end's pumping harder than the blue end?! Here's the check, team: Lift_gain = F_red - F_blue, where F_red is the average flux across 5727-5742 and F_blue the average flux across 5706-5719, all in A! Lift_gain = 2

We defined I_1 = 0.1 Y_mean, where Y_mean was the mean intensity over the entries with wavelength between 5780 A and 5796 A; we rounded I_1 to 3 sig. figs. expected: 3.69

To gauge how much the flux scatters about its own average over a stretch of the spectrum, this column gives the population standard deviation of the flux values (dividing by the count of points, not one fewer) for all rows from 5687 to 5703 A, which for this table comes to 1.1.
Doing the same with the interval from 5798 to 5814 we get 1.3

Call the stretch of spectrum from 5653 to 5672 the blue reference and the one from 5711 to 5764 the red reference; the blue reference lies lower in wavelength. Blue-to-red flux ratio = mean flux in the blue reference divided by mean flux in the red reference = 0.93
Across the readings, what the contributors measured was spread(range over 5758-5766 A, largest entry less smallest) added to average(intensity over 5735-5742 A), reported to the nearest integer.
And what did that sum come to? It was 36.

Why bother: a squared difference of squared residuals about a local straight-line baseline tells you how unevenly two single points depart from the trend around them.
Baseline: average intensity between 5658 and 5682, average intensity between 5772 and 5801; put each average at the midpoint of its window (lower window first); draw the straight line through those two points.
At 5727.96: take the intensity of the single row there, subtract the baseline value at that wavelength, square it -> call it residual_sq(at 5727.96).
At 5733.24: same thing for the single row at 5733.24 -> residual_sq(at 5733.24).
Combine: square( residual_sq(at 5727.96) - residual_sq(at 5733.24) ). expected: 0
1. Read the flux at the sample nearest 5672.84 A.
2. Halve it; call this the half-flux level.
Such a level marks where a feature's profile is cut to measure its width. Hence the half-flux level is 16.8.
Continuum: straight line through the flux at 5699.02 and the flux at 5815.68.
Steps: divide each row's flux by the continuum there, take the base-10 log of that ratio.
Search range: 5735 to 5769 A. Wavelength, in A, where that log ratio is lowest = 5762.36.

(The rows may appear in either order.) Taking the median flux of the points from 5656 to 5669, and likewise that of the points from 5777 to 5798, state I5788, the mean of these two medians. 35.0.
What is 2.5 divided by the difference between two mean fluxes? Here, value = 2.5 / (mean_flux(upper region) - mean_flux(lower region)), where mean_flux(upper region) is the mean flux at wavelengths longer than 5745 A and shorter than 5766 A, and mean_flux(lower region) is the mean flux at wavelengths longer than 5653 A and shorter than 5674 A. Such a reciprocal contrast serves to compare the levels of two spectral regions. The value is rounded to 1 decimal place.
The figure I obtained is 1.3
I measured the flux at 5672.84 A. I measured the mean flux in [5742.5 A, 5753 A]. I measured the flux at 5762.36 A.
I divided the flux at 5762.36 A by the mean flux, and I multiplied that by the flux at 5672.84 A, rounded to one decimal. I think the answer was 30.2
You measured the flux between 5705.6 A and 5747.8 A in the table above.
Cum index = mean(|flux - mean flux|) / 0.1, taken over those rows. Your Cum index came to 10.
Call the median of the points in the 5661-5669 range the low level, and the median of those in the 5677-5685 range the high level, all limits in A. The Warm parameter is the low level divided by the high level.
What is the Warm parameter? 1.02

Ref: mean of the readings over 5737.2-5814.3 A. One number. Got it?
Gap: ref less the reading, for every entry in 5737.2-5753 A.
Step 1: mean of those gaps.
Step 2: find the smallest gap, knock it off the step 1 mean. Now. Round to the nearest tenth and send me 0.6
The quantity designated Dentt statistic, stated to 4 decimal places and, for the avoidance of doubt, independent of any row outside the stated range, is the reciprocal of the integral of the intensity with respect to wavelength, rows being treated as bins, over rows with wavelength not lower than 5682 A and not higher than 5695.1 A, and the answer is 0.0024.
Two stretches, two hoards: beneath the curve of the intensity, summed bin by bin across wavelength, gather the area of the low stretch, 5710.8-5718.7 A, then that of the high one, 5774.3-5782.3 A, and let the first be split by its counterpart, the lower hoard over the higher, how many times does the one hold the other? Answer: 0.96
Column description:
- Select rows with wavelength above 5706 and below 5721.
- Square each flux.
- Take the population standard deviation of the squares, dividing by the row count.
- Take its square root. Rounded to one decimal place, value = 7.9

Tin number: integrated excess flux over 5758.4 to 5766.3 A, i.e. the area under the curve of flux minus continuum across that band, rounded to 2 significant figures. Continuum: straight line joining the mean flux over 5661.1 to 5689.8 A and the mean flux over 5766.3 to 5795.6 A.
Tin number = -18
